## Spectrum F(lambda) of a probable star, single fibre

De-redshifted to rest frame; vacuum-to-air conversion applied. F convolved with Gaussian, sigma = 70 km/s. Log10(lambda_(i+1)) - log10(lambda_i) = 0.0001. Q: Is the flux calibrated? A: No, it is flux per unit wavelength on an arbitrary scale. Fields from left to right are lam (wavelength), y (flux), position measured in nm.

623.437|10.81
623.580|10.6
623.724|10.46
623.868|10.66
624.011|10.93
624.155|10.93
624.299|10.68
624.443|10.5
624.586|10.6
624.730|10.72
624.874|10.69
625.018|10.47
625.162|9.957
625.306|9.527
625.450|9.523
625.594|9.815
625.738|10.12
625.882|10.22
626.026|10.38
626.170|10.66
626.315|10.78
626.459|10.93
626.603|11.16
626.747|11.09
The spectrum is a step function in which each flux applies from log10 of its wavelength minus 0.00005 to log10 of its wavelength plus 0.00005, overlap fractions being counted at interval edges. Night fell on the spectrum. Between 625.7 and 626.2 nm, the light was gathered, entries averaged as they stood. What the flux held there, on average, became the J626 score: 10.3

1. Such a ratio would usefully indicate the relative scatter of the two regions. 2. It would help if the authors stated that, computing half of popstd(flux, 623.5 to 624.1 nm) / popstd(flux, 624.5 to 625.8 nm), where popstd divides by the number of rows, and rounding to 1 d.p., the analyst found 0.2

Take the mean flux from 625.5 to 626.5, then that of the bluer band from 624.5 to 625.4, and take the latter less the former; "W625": -0.1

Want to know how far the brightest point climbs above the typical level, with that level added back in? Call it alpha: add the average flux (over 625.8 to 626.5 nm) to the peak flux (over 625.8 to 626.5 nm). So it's 21.5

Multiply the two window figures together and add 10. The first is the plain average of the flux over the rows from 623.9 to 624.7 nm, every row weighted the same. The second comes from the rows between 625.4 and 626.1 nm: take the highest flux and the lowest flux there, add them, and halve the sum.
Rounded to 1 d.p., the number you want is 116.8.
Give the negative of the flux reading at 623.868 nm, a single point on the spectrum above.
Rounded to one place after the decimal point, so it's -10.7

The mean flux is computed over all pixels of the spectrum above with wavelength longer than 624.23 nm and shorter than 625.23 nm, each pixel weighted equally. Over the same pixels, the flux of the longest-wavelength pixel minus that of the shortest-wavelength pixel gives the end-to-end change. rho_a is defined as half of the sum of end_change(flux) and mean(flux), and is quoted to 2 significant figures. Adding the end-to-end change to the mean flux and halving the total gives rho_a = 4.9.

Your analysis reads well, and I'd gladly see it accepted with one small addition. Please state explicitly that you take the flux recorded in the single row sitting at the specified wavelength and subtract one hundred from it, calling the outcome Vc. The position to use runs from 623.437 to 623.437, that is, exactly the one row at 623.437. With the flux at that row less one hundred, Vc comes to -89.2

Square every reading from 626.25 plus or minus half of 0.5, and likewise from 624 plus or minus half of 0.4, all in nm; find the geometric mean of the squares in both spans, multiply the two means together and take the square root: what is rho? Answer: 116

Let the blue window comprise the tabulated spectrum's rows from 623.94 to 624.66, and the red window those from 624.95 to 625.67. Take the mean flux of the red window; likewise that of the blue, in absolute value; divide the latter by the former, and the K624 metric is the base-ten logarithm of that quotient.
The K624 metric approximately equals 0.037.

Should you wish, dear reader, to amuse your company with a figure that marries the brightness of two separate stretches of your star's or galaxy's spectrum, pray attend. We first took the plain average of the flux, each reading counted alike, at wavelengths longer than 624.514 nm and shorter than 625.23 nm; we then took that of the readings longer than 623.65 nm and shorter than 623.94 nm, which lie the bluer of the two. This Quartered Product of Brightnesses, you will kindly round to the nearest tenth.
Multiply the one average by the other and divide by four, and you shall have 27.7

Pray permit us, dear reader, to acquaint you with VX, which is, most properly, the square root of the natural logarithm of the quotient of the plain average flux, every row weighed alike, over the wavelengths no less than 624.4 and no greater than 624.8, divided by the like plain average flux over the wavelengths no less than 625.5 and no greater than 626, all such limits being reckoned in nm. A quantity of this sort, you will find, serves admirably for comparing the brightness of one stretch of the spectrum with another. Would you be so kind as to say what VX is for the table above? 0.23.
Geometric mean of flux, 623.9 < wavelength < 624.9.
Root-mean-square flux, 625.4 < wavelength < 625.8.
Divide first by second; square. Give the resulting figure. 1.19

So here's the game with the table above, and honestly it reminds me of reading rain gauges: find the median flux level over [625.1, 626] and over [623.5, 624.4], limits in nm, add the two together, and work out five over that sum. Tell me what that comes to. 0.243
